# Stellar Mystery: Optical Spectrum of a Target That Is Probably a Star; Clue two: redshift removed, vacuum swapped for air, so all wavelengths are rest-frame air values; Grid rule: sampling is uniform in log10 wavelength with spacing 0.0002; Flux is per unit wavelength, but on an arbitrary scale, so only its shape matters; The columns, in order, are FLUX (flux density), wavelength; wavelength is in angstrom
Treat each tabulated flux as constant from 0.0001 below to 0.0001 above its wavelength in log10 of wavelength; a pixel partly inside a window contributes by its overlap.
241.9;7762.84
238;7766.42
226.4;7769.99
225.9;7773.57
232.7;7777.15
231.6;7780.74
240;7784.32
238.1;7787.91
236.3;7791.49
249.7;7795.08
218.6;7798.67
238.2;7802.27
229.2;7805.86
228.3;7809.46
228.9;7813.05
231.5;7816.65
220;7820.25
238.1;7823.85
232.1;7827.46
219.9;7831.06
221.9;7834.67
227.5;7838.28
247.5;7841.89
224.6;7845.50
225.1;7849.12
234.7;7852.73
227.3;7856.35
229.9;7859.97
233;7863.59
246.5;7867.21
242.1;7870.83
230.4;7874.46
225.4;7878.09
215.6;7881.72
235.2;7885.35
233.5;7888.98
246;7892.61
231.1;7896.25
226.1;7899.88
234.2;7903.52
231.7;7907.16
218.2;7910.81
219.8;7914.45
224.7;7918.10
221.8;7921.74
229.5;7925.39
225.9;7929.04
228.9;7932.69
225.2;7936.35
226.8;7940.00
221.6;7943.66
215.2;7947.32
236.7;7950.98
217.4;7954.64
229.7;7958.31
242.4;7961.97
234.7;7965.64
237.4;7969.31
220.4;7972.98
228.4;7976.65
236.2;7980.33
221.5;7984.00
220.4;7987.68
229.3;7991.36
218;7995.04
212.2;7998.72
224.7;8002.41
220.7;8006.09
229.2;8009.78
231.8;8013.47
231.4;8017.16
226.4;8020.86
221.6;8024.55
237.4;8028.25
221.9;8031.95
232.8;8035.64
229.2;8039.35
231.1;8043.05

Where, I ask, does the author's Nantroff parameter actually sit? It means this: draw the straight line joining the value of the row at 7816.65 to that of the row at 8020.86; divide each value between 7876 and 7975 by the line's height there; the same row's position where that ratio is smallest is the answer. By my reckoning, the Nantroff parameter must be 7881.72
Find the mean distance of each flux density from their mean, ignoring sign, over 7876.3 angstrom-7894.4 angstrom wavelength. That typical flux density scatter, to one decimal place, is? 8.5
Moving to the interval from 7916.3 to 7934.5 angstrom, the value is 2.4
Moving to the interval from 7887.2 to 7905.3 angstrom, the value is 4.7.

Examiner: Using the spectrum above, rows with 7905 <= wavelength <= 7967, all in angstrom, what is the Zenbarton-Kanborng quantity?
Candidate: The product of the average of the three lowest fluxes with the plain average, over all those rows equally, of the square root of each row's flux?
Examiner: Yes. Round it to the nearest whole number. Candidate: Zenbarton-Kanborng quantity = 3264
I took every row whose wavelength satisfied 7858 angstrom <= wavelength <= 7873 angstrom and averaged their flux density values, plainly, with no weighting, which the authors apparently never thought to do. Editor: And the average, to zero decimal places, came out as 238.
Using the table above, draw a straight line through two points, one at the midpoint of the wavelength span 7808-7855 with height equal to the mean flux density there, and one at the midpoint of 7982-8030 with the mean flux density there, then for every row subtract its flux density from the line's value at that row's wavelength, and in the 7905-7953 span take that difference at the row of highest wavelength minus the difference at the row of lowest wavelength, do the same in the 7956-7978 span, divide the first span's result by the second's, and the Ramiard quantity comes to -7.1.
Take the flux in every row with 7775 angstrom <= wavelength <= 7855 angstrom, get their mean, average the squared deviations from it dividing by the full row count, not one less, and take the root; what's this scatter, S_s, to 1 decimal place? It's 8.2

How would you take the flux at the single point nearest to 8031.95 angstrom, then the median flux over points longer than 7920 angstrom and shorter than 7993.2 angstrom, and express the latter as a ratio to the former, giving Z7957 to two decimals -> 1.03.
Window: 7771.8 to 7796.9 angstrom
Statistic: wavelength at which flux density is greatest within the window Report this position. 7795.08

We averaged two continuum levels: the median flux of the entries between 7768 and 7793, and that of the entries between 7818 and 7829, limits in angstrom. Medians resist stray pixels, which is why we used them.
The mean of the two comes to 232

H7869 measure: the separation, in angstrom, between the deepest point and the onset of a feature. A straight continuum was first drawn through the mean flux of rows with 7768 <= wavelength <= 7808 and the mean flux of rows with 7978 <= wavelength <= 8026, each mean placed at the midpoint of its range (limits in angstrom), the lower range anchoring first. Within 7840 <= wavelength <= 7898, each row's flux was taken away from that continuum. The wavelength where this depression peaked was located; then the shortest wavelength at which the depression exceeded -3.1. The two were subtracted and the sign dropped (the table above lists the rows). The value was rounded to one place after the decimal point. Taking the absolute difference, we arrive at 36.2 angstrom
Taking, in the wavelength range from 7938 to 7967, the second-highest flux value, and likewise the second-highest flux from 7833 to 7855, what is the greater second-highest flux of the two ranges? 237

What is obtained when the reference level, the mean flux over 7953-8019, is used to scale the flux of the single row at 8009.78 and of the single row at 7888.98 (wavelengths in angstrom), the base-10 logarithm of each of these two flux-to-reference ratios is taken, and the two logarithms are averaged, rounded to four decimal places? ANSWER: 0.0082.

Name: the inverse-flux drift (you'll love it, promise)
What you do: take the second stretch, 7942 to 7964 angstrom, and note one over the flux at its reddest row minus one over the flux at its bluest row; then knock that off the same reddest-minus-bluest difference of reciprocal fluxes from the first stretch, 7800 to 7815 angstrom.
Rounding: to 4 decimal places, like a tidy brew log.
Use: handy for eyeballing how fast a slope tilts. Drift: 0.0006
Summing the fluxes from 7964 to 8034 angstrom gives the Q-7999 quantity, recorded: 4304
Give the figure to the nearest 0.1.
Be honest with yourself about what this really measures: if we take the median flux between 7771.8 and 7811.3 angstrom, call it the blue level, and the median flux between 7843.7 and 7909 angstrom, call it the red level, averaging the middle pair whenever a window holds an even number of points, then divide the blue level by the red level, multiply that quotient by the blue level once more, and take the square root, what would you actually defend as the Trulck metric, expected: 15.3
